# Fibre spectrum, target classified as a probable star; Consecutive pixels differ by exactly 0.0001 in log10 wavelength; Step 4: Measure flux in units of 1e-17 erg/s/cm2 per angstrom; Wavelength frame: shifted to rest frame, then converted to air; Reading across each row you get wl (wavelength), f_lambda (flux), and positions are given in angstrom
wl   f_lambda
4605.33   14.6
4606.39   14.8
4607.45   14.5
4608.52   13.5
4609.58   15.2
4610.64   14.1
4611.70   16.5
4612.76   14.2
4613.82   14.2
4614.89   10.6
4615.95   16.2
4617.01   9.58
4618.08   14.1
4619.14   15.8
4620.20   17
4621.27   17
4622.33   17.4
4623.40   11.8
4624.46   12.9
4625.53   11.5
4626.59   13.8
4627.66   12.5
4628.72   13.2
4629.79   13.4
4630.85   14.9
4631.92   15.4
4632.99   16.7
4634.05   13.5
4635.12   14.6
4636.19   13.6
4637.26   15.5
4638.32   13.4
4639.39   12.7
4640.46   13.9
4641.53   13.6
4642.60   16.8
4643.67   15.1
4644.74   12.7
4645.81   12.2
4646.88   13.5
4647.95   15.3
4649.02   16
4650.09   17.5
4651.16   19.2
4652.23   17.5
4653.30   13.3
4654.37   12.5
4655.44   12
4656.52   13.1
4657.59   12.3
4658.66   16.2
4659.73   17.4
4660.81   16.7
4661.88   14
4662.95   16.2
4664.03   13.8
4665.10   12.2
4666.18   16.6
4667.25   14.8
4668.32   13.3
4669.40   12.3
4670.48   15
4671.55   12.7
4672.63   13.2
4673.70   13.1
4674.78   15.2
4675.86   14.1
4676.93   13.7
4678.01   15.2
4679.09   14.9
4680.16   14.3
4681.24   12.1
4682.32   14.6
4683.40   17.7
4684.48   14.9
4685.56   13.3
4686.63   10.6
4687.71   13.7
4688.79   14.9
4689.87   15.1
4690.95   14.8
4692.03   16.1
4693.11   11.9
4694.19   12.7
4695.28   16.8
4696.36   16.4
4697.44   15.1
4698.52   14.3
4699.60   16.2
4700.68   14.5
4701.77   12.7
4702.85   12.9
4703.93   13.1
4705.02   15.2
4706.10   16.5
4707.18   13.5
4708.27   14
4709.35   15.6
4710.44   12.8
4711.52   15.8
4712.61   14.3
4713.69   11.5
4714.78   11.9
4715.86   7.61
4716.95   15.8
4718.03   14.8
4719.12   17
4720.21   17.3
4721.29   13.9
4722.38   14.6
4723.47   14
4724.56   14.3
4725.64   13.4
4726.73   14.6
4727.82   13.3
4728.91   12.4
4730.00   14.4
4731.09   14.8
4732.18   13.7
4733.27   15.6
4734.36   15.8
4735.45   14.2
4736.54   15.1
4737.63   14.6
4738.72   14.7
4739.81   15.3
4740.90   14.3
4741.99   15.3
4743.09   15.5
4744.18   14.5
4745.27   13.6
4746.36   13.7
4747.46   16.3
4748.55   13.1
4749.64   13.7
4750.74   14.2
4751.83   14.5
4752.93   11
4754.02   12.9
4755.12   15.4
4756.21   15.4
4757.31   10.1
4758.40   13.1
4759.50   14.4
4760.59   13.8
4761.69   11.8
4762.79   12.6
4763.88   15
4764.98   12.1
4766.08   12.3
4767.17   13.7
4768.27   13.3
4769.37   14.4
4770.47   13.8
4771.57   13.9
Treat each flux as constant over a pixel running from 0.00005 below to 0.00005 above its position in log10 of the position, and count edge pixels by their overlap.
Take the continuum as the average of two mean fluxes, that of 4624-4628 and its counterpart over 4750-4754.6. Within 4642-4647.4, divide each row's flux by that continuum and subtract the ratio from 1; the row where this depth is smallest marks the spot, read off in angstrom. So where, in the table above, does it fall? 4642.60 angstrom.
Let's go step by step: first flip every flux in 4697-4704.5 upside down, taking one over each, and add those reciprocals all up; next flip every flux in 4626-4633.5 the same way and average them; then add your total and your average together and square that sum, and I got 0.325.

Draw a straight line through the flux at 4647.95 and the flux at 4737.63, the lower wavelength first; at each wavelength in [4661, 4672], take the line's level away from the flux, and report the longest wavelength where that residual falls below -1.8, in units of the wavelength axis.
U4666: 4671.55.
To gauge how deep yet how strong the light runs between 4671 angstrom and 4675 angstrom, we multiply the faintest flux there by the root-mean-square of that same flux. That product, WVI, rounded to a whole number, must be 173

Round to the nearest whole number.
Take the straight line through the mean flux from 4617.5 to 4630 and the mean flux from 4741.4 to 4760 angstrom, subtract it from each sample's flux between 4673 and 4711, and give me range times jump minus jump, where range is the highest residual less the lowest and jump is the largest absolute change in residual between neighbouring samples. 26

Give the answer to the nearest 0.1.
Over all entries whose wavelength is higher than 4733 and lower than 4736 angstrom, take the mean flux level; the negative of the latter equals -15.2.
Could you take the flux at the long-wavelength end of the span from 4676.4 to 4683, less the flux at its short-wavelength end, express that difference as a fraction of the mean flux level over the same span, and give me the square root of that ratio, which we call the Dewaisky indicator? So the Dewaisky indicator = 0.252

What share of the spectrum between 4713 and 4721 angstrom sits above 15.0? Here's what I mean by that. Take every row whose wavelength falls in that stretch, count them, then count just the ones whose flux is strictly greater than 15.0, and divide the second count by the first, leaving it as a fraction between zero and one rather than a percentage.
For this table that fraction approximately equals 0.4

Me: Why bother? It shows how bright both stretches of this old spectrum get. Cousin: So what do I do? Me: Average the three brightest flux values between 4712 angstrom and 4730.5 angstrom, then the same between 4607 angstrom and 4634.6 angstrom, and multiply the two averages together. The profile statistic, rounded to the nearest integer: 286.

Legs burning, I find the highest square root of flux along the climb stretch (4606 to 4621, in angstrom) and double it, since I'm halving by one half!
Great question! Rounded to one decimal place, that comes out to 8.2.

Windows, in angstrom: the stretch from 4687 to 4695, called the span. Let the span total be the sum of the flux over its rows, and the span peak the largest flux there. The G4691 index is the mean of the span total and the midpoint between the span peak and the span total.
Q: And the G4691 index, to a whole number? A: 78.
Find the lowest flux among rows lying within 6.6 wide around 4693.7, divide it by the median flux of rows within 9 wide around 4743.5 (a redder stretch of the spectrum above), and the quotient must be 0.80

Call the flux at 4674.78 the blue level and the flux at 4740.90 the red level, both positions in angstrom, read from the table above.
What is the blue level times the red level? 217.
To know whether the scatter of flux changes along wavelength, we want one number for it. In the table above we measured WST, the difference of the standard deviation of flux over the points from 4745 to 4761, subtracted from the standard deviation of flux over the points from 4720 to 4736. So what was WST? -0.4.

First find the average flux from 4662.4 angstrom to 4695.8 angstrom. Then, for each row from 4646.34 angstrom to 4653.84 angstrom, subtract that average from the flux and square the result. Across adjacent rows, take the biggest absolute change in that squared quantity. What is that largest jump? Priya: 14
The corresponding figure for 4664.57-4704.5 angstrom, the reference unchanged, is 13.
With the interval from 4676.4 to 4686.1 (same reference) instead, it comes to 12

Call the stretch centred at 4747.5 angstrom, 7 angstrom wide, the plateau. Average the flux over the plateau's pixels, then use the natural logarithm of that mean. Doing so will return 2.65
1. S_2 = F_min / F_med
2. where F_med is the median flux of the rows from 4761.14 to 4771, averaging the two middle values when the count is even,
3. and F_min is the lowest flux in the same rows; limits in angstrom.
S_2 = 0.89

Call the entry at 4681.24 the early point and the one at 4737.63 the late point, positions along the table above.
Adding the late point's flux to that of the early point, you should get 26.7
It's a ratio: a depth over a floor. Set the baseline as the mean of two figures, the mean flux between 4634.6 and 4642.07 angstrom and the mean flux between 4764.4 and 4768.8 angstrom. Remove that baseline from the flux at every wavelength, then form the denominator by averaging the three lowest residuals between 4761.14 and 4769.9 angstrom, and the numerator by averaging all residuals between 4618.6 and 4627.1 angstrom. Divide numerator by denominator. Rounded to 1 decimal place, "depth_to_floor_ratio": -1.0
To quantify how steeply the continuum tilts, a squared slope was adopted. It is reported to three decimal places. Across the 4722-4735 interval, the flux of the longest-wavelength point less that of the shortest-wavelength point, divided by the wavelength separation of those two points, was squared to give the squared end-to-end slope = 0.010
